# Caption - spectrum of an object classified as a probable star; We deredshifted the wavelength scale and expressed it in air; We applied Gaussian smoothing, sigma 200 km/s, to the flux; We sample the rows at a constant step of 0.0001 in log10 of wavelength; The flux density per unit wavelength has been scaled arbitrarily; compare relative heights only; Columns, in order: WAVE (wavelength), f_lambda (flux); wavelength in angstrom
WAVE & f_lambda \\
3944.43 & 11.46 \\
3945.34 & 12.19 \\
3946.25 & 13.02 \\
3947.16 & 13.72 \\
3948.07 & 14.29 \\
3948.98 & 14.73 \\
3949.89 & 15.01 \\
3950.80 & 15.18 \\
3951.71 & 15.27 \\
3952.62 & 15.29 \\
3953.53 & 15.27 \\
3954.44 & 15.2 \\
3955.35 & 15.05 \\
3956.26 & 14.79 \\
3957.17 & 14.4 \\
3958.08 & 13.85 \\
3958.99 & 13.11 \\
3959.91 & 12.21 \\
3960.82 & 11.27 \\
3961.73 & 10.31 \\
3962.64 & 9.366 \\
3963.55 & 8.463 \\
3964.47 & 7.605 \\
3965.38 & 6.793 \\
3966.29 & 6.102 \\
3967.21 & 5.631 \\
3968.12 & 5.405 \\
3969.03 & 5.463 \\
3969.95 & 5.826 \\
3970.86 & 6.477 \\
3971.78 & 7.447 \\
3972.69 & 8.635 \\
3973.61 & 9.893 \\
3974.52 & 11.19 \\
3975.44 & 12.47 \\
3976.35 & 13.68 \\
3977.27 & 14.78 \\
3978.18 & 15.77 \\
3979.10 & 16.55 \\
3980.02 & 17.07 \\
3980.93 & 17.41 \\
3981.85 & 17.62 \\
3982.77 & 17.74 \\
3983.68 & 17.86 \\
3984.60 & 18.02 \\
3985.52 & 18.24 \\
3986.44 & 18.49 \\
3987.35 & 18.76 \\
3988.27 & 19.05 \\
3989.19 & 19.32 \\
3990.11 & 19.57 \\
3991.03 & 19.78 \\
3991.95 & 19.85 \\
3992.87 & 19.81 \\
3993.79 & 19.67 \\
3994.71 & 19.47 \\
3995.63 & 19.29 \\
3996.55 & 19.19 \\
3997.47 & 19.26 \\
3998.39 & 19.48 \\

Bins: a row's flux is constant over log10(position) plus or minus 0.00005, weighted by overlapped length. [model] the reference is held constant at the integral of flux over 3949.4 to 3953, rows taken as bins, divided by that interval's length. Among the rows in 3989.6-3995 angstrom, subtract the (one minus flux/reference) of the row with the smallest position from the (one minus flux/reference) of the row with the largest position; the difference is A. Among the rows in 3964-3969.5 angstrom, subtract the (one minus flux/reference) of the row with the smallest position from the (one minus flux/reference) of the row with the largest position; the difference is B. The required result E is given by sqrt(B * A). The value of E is 0.03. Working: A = 0.01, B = 0.1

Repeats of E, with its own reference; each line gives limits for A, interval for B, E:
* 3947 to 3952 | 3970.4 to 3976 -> 0.20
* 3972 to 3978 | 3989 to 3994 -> 0.10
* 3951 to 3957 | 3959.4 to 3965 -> 0.10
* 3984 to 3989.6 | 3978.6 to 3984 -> 0.09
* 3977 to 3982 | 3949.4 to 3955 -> 0.05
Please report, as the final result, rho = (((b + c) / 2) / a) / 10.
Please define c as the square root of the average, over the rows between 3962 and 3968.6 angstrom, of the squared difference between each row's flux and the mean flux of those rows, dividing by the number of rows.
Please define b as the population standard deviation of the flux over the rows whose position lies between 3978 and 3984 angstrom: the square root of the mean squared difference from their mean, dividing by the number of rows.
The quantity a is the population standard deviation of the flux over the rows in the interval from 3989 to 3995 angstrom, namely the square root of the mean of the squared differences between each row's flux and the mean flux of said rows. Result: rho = 0.6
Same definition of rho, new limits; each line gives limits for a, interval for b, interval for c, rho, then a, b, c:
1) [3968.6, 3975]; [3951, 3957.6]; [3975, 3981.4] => 0.1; 2.0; 0.31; 1.70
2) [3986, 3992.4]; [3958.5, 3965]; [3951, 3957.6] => 0.2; 0.5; 1.85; 0.31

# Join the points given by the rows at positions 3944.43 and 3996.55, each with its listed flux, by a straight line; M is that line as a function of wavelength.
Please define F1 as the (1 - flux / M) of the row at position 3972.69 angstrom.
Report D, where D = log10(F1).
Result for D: -0.3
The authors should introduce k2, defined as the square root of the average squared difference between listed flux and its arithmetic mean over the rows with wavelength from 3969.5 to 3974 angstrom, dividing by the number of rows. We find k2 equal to 1.47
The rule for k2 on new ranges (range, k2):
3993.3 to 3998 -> 0.17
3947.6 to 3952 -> 0.35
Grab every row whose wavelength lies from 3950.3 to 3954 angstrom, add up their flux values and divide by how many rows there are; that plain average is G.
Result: 15.3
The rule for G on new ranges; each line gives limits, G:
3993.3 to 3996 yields 19.5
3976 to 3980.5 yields 15.6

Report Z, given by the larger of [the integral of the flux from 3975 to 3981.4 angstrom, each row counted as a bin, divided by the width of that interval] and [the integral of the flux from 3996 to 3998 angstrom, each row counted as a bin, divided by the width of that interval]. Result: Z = 19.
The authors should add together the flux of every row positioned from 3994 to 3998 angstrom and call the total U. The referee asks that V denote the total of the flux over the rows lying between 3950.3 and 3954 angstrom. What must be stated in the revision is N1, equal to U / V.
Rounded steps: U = 77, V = 61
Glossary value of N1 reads 1.27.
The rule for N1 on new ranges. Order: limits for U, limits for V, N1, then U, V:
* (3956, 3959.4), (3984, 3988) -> 0.76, 56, 74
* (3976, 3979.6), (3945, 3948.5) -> 1.14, 61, 53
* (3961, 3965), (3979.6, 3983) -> 0.51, 36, 70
